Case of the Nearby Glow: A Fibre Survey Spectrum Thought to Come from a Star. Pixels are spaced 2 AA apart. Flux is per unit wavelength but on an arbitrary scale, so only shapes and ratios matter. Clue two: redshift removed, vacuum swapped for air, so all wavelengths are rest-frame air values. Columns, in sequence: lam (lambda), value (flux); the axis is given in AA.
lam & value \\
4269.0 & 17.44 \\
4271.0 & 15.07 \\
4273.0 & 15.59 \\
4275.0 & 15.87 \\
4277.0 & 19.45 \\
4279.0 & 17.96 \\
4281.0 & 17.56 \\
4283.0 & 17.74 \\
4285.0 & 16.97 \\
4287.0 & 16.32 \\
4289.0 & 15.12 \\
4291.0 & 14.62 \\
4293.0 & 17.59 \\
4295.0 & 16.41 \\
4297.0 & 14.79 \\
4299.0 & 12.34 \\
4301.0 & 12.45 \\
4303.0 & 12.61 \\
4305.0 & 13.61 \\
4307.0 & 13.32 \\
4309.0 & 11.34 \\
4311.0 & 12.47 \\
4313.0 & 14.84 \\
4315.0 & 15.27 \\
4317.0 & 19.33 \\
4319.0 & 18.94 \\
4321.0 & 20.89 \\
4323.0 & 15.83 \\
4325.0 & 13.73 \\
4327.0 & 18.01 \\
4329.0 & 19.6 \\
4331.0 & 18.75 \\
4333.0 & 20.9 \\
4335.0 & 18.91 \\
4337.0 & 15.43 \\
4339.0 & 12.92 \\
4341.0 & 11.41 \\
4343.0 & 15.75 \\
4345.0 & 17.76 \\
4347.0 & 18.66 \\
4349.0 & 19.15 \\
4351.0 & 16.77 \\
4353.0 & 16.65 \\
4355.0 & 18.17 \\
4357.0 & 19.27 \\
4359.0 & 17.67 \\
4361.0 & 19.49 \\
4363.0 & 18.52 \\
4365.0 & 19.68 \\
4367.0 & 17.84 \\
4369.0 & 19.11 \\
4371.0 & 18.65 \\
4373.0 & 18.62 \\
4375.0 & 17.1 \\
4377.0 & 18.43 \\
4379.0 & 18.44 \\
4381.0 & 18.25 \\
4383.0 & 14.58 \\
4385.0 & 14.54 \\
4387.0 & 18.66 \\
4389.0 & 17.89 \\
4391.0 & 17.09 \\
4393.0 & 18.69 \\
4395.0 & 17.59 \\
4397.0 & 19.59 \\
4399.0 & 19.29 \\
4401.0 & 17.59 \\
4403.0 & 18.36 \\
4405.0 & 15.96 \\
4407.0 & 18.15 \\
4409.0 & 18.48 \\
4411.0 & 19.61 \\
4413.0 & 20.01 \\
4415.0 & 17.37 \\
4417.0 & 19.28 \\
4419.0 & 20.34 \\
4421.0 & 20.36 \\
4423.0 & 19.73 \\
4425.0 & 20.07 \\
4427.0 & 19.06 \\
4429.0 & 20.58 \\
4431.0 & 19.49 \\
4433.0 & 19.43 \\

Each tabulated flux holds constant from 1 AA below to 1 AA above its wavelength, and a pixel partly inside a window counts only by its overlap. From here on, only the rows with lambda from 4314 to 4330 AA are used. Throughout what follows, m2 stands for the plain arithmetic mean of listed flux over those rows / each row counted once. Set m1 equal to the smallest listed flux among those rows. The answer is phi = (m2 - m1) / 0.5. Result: 7.9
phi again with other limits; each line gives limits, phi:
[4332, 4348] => 10.1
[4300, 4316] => 3.8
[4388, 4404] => 2.3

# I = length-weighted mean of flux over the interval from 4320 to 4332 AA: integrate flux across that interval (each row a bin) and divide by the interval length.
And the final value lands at 17.8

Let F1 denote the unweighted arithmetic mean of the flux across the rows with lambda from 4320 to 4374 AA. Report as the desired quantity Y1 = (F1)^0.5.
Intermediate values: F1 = 17.7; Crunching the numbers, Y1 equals 4.21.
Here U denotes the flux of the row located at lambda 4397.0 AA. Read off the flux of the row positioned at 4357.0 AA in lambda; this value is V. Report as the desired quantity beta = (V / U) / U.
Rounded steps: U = 19.59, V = 19.27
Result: 0.050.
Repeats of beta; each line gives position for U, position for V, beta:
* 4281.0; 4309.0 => 0.037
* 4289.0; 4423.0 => 0.086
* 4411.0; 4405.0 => 0.042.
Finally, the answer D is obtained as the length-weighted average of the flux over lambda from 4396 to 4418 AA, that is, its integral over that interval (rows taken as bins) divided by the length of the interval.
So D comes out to 18.5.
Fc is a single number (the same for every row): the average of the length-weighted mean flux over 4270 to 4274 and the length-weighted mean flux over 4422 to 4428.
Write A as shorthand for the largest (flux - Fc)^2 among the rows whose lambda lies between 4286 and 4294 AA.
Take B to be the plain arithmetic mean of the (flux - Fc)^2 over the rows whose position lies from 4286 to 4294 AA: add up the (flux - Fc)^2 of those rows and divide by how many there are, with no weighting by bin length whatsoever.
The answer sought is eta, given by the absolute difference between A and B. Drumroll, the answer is 4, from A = 8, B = 3.8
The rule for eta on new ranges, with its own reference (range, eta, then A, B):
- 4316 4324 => 7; 12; 5.0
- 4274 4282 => 2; 4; 1.7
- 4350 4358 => 2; 3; 1.2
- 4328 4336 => 7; 12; 5.0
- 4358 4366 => 2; 5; 2.5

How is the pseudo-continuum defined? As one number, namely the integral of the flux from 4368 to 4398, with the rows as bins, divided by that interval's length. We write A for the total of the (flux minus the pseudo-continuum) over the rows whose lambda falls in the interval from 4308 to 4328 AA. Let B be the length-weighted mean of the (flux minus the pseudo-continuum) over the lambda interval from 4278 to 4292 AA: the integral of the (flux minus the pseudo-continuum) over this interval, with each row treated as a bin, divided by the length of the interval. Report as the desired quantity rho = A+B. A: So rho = -18.7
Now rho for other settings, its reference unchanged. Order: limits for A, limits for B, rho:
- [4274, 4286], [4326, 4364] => -1.6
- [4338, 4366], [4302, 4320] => -10.7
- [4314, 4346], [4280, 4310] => -14.6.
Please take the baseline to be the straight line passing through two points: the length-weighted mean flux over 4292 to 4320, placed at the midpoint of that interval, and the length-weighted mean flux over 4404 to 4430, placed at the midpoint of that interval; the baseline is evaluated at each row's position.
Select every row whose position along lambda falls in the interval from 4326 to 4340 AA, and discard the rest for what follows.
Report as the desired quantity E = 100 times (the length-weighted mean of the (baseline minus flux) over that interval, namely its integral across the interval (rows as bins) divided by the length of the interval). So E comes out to -203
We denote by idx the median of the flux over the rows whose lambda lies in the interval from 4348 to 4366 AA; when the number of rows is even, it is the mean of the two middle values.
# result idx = 18.5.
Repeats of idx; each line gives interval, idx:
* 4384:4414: 18.4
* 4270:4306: 15.7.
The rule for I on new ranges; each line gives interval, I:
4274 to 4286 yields 17.6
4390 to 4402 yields 18.3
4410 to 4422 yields 19.5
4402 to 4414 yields 18.4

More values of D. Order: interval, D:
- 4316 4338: 18.2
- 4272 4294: 16.8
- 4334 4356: 16.5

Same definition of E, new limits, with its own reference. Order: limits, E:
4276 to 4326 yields -120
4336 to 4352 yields 22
